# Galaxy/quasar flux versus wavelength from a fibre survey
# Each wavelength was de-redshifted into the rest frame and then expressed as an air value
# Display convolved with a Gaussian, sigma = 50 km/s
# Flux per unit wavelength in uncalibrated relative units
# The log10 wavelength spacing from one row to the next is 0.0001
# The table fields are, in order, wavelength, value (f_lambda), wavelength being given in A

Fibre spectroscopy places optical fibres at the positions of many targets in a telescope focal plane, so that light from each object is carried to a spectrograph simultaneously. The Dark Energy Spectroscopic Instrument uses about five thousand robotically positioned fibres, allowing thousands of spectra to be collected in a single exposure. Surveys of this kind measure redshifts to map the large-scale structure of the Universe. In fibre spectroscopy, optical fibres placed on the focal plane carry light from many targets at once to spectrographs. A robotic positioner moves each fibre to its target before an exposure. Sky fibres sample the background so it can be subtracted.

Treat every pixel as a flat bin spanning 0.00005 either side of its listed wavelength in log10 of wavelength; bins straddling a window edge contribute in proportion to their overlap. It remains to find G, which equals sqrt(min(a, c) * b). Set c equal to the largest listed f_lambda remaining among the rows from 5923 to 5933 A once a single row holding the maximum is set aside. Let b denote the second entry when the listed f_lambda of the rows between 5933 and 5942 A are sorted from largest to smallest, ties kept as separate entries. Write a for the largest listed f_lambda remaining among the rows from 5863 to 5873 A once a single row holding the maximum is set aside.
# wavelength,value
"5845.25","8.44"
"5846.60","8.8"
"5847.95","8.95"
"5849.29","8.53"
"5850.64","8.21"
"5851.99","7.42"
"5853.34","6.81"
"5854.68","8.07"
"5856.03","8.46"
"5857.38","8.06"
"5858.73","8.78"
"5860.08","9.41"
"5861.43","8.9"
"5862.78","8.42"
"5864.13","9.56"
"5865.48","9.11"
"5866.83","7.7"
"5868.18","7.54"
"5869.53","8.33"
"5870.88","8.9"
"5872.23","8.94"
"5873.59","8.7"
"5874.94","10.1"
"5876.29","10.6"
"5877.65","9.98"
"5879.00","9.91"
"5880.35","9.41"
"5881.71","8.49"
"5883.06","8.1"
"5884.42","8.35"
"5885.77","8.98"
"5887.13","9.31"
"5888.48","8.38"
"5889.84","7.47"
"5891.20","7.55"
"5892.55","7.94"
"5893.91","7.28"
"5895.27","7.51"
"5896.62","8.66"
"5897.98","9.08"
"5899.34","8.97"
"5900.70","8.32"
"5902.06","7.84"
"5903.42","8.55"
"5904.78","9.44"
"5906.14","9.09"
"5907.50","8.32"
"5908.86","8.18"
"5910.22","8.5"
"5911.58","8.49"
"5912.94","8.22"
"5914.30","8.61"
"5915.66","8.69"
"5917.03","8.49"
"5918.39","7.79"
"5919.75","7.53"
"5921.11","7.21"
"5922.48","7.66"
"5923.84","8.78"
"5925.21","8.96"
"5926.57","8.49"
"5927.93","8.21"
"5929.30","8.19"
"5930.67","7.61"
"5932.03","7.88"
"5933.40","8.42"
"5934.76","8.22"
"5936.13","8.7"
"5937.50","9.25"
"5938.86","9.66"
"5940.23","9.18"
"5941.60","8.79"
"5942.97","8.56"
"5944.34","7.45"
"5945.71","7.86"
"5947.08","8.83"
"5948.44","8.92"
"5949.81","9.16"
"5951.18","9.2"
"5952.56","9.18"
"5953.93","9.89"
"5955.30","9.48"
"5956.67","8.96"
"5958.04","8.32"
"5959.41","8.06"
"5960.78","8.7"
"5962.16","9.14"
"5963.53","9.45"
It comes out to 9.01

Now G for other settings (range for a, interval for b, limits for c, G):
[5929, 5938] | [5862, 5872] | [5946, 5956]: 8.90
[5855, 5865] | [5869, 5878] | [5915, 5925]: 9.37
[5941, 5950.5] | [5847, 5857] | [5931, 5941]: 8.72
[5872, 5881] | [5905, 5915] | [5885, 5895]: 8.79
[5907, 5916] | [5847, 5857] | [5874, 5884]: 8.57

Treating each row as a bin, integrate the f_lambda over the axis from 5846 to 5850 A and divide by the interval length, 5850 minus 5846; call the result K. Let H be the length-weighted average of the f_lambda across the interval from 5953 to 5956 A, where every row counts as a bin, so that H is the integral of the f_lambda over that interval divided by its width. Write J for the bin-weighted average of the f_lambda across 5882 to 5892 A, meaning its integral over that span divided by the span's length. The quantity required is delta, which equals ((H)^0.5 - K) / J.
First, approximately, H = 9.65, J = 8.31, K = 8.75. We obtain -0.68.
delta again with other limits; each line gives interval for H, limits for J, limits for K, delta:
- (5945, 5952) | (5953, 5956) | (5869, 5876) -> -0.64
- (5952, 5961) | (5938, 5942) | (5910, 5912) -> -0.60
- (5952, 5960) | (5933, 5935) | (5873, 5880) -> -0.82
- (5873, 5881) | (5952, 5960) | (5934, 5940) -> -0.65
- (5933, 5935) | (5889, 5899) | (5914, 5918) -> -0.71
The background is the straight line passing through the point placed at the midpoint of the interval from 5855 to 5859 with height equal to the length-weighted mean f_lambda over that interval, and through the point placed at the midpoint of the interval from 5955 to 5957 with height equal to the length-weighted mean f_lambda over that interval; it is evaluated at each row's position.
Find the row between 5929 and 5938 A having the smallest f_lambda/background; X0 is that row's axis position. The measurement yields 5930.67 A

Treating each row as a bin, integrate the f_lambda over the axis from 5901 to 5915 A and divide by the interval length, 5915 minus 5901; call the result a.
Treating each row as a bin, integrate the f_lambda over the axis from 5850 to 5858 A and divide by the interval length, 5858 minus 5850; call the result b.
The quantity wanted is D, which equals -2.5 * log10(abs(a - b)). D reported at 0.4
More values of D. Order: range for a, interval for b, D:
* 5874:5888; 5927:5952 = 0.3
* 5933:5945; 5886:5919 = 1.2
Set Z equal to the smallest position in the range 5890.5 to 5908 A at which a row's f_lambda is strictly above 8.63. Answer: 5896.62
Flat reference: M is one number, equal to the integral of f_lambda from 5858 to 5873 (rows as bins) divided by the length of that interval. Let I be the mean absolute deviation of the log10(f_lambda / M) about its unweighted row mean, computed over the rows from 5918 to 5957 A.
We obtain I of 0.031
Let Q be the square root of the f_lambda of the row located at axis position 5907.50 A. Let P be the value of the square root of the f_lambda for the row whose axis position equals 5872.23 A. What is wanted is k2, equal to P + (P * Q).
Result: 11.6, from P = 2.99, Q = 2.88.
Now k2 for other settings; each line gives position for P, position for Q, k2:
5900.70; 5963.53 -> 11.8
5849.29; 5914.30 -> 11.5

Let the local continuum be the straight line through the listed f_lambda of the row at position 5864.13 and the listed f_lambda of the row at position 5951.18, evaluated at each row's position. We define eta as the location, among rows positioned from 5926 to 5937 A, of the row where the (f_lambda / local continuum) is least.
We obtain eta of 5930.67 A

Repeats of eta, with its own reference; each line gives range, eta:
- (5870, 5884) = 5883.06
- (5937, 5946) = 5944.34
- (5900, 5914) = 5902.06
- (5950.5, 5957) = 5956.67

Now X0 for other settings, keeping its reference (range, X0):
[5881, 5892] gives 5889.84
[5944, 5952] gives 5944.34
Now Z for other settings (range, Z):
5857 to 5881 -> 5858.73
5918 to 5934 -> 5923.84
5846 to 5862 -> 5846.60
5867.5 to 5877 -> 5870.88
